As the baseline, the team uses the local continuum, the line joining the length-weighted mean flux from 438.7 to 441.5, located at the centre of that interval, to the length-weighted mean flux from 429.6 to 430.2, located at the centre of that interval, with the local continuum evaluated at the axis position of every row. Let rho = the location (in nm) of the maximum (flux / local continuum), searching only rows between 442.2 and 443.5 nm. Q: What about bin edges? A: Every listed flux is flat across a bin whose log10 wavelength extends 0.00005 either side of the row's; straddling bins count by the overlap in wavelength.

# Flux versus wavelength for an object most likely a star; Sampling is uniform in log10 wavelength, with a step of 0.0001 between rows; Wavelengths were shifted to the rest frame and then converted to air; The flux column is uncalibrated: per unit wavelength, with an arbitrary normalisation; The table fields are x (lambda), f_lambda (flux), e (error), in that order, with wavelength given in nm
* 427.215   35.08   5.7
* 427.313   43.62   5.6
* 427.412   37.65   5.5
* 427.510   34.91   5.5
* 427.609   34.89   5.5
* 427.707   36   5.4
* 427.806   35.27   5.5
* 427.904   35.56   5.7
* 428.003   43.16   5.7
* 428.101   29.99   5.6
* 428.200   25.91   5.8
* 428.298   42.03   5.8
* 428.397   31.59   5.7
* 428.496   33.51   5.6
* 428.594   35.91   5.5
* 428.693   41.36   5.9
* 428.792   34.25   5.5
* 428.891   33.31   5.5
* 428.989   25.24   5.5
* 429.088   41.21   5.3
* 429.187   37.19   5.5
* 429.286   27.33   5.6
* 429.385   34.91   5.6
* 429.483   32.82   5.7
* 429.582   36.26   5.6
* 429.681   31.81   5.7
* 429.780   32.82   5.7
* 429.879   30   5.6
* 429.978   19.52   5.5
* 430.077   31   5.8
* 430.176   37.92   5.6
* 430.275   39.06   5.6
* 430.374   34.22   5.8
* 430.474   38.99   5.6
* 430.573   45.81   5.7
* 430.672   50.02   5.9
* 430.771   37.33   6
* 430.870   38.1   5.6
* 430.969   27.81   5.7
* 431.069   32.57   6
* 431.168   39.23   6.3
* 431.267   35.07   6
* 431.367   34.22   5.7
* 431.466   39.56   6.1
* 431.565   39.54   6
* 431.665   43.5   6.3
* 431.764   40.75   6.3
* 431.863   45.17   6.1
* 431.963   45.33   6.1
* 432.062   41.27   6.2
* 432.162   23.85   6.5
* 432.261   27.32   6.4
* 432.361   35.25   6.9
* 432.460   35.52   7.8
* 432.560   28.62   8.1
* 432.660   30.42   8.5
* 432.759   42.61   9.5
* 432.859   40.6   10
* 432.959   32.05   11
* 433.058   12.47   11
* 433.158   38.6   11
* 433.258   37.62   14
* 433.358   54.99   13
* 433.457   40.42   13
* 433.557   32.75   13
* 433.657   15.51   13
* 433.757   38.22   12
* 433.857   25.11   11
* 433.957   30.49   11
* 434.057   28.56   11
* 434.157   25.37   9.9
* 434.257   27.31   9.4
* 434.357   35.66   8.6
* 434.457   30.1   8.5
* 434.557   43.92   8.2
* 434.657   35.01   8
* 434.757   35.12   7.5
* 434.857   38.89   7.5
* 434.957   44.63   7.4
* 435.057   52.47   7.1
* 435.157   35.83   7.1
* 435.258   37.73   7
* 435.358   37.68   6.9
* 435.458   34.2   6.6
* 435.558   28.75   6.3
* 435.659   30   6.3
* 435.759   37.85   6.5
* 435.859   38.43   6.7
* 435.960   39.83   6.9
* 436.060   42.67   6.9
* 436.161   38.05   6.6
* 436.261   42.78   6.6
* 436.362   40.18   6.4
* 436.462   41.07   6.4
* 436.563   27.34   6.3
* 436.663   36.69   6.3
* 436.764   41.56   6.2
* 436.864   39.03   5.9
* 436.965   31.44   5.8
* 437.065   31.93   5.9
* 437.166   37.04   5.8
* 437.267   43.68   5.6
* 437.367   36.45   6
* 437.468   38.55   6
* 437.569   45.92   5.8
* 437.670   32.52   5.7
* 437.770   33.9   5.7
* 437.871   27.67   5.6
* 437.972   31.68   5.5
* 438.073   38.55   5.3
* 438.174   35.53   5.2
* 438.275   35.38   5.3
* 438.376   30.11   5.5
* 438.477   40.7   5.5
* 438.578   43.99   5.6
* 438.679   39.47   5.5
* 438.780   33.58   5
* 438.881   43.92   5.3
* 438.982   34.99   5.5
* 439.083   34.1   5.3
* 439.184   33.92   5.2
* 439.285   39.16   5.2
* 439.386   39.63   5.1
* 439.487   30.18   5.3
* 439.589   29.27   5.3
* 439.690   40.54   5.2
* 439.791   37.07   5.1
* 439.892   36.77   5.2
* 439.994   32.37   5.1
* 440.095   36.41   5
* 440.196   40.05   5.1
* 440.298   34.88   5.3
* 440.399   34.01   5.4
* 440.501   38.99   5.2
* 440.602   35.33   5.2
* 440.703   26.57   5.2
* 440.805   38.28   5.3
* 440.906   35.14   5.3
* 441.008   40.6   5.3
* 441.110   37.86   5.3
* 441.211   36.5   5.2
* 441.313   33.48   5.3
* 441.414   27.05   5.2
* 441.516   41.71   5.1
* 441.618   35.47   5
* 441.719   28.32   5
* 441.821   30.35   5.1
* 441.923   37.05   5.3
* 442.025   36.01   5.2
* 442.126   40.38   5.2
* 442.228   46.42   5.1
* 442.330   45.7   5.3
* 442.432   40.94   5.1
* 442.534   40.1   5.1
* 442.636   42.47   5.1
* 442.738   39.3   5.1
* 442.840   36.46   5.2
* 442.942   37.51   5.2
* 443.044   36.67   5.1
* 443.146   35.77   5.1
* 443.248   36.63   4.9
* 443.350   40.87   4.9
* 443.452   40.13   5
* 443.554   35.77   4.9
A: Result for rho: 442.228 nm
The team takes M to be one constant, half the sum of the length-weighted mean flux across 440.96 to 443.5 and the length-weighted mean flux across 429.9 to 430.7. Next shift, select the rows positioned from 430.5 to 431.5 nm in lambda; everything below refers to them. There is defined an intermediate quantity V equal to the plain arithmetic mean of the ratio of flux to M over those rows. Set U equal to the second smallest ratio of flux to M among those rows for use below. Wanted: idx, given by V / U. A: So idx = 1.17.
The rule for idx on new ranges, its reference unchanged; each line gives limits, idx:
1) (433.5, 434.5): 1.15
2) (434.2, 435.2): 1.26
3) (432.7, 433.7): 2.24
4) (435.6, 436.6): 1.26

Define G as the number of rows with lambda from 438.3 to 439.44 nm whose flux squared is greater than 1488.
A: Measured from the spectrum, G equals 6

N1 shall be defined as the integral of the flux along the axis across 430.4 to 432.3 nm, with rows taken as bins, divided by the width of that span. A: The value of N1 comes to 38.2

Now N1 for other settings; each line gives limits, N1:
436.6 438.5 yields 36.1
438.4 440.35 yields 36.8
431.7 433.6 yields 36.2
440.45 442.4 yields 36.4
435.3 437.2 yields 36.7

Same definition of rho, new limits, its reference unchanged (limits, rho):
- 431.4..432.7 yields 431.963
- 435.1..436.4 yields 436.060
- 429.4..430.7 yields 430.672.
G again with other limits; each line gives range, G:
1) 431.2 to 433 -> 9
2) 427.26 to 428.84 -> 4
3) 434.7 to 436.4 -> 7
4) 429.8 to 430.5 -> 2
